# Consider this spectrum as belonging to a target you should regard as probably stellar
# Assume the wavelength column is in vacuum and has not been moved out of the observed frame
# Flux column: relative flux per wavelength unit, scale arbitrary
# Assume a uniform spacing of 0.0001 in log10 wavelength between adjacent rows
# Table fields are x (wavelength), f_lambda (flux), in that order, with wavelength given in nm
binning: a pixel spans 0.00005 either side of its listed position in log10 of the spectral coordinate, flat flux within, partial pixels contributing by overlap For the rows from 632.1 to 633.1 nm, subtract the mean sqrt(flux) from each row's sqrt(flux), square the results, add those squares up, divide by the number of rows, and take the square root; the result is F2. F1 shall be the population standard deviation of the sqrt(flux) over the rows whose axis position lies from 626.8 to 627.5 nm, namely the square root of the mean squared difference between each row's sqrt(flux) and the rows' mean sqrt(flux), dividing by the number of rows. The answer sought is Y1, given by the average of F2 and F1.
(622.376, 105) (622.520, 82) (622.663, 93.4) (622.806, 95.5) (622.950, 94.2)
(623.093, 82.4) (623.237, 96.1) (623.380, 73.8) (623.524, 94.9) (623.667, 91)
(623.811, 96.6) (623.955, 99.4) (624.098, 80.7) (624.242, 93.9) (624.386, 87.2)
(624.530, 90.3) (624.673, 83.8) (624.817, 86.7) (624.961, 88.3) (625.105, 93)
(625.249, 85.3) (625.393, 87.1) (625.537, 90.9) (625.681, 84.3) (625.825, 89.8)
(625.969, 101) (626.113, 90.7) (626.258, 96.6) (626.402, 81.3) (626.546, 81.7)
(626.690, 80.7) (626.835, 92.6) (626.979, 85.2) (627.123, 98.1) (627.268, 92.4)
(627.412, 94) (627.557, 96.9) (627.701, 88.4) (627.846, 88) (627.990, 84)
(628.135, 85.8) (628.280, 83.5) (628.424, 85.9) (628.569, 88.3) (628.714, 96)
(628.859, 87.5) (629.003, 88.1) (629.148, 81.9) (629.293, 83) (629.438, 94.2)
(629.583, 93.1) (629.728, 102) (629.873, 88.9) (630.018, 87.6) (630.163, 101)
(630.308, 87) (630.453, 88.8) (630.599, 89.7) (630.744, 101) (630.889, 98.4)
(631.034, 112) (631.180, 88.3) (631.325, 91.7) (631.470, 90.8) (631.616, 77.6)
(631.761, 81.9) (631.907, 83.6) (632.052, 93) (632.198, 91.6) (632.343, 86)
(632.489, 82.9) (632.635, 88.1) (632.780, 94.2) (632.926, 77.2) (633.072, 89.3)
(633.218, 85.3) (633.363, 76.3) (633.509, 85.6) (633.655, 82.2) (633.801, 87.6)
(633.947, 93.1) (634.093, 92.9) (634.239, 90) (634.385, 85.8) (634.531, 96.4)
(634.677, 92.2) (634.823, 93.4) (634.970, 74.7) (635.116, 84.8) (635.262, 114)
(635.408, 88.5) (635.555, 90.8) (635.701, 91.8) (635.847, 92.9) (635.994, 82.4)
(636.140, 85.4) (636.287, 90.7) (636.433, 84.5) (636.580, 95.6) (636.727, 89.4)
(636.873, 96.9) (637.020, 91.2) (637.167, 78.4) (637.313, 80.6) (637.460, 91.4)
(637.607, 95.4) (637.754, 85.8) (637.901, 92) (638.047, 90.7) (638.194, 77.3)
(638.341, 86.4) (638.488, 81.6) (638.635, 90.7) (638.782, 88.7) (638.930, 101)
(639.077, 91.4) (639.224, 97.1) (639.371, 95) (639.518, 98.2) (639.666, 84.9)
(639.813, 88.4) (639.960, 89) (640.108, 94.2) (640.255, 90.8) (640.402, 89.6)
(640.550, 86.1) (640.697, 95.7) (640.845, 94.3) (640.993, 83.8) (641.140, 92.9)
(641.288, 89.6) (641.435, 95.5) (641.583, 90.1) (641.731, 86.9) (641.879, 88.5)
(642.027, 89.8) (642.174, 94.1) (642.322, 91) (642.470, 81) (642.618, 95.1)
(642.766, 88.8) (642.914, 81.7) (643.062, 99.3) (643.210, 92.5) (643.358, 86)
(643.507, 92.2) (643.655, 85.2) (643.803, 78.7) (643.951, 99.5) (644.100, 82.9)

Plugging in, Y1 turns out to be 0.251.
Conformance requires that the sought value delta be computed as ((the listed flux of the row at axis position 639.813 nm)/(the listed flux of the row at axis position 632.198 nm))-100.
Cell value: -99.0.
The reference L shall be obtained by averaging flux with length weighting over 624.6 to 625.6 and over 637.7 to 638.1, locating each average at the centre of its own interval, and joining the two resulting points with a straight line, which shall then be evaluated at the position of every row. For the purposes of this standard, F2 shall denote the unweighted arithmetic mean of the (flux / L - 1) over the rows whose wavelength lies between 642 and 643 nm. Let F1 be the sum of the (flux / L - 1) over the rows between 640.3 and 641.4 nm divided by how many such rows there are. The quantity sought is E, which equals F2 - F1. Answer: -0.019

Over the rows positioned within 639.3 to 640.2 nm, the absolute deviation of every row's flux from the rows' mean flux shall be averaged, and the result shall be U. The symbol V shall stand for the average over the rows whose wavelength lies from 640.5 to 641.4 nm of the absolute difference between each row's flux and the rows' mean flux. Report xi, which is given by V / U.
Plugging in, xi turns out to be 0.93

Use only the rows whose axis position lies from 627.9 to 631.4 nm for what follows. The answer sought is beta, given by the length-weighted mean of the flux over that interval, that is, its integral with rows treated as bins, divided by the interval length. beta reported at 91.2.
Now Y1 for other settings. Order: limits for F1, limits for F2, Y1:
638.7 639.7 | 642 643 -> 0.274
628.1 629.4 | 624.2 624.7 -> 0.204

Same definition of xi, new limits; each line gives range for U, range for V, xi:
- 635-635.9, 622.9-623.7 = 1.05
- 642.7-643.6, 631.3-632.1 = 1.18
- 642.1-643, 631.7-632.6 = 0.80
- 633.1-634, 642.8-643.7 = 1.35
